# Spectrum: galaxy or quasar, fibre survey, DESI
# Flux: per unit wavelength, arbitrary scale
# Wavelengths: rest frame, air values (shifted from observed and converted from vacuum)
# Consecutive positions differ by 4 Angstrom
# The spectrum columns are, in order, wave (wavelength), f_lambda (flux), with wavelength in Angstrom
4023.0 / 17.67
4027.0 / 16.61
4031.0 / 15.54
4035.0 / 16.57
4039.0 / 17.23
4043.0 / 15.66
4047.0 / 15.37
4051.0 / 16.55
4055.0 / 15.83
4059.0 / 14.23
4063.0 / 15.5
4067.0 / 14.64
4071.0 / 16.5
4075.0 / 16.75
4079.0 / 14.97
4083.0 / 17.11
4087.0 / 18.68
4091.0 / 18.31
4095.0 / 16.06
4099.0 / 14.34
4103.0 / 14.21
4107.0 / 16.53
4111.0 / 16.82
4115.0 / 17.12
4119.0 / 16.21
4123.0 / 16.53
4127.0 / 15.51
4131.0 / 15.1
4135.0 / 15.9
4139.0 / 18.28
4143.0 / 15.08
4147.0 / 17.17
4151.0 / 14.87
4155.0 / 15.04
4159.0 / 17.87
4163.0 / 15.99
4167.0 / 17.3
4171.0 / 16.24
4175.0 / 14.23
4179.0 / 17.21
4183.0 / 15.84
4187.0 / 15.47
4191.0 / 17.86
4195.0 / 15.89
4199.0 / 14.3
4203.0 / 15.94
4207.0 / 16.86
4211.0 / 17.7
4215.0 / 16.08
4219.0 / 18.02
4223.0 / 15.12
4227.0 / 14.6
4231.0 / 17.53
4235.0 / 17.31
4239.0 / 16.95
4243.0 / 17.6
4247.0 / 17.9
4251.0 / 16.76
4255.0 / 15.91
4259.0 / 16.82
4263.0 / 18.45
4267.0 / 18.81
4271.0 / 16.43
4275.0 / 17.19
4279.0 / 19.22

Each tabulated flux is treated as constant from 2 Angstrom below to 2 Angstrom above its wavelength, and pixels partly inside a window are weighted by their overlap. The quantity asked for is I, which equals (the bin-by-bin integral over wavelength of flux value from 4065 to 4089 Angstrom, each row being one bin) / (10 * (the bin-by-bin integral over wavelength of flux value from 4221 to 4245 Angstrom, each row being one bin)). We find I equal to 0.100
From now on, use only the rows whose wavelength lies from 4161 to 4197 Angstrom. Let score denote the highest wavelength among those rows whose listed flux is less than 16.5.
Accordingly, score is 4195.0 Angstrom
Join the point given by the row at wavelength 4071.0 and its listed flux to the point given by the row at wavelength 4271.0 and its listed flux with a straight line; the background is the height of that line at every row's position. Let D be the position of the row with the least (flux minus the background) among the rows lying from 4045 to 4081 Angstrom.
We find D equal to 4059.0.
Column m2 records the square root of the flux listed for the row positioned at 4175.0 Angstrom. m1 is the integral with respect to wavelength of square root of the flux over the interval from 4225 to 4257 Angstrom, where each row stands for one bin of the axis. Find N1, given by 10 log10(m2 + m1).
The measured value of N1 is 21.3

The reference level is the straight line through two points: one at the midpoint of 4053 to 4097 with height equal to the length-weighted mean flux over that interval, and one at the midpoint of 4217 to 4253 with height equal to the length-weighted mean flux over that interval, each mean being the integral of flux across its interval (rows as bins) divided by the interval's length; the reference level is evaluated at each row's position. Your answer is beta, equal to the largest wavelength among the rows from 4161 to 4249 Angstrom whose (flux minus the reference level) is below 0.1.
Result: 4239.0 Angstrom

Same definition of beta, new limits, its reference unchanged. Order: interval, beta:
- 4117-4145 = 4143.0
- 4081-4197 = 4195.0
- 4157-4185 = 4183.0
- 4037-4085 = 4079.0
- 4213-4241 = 4239.0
